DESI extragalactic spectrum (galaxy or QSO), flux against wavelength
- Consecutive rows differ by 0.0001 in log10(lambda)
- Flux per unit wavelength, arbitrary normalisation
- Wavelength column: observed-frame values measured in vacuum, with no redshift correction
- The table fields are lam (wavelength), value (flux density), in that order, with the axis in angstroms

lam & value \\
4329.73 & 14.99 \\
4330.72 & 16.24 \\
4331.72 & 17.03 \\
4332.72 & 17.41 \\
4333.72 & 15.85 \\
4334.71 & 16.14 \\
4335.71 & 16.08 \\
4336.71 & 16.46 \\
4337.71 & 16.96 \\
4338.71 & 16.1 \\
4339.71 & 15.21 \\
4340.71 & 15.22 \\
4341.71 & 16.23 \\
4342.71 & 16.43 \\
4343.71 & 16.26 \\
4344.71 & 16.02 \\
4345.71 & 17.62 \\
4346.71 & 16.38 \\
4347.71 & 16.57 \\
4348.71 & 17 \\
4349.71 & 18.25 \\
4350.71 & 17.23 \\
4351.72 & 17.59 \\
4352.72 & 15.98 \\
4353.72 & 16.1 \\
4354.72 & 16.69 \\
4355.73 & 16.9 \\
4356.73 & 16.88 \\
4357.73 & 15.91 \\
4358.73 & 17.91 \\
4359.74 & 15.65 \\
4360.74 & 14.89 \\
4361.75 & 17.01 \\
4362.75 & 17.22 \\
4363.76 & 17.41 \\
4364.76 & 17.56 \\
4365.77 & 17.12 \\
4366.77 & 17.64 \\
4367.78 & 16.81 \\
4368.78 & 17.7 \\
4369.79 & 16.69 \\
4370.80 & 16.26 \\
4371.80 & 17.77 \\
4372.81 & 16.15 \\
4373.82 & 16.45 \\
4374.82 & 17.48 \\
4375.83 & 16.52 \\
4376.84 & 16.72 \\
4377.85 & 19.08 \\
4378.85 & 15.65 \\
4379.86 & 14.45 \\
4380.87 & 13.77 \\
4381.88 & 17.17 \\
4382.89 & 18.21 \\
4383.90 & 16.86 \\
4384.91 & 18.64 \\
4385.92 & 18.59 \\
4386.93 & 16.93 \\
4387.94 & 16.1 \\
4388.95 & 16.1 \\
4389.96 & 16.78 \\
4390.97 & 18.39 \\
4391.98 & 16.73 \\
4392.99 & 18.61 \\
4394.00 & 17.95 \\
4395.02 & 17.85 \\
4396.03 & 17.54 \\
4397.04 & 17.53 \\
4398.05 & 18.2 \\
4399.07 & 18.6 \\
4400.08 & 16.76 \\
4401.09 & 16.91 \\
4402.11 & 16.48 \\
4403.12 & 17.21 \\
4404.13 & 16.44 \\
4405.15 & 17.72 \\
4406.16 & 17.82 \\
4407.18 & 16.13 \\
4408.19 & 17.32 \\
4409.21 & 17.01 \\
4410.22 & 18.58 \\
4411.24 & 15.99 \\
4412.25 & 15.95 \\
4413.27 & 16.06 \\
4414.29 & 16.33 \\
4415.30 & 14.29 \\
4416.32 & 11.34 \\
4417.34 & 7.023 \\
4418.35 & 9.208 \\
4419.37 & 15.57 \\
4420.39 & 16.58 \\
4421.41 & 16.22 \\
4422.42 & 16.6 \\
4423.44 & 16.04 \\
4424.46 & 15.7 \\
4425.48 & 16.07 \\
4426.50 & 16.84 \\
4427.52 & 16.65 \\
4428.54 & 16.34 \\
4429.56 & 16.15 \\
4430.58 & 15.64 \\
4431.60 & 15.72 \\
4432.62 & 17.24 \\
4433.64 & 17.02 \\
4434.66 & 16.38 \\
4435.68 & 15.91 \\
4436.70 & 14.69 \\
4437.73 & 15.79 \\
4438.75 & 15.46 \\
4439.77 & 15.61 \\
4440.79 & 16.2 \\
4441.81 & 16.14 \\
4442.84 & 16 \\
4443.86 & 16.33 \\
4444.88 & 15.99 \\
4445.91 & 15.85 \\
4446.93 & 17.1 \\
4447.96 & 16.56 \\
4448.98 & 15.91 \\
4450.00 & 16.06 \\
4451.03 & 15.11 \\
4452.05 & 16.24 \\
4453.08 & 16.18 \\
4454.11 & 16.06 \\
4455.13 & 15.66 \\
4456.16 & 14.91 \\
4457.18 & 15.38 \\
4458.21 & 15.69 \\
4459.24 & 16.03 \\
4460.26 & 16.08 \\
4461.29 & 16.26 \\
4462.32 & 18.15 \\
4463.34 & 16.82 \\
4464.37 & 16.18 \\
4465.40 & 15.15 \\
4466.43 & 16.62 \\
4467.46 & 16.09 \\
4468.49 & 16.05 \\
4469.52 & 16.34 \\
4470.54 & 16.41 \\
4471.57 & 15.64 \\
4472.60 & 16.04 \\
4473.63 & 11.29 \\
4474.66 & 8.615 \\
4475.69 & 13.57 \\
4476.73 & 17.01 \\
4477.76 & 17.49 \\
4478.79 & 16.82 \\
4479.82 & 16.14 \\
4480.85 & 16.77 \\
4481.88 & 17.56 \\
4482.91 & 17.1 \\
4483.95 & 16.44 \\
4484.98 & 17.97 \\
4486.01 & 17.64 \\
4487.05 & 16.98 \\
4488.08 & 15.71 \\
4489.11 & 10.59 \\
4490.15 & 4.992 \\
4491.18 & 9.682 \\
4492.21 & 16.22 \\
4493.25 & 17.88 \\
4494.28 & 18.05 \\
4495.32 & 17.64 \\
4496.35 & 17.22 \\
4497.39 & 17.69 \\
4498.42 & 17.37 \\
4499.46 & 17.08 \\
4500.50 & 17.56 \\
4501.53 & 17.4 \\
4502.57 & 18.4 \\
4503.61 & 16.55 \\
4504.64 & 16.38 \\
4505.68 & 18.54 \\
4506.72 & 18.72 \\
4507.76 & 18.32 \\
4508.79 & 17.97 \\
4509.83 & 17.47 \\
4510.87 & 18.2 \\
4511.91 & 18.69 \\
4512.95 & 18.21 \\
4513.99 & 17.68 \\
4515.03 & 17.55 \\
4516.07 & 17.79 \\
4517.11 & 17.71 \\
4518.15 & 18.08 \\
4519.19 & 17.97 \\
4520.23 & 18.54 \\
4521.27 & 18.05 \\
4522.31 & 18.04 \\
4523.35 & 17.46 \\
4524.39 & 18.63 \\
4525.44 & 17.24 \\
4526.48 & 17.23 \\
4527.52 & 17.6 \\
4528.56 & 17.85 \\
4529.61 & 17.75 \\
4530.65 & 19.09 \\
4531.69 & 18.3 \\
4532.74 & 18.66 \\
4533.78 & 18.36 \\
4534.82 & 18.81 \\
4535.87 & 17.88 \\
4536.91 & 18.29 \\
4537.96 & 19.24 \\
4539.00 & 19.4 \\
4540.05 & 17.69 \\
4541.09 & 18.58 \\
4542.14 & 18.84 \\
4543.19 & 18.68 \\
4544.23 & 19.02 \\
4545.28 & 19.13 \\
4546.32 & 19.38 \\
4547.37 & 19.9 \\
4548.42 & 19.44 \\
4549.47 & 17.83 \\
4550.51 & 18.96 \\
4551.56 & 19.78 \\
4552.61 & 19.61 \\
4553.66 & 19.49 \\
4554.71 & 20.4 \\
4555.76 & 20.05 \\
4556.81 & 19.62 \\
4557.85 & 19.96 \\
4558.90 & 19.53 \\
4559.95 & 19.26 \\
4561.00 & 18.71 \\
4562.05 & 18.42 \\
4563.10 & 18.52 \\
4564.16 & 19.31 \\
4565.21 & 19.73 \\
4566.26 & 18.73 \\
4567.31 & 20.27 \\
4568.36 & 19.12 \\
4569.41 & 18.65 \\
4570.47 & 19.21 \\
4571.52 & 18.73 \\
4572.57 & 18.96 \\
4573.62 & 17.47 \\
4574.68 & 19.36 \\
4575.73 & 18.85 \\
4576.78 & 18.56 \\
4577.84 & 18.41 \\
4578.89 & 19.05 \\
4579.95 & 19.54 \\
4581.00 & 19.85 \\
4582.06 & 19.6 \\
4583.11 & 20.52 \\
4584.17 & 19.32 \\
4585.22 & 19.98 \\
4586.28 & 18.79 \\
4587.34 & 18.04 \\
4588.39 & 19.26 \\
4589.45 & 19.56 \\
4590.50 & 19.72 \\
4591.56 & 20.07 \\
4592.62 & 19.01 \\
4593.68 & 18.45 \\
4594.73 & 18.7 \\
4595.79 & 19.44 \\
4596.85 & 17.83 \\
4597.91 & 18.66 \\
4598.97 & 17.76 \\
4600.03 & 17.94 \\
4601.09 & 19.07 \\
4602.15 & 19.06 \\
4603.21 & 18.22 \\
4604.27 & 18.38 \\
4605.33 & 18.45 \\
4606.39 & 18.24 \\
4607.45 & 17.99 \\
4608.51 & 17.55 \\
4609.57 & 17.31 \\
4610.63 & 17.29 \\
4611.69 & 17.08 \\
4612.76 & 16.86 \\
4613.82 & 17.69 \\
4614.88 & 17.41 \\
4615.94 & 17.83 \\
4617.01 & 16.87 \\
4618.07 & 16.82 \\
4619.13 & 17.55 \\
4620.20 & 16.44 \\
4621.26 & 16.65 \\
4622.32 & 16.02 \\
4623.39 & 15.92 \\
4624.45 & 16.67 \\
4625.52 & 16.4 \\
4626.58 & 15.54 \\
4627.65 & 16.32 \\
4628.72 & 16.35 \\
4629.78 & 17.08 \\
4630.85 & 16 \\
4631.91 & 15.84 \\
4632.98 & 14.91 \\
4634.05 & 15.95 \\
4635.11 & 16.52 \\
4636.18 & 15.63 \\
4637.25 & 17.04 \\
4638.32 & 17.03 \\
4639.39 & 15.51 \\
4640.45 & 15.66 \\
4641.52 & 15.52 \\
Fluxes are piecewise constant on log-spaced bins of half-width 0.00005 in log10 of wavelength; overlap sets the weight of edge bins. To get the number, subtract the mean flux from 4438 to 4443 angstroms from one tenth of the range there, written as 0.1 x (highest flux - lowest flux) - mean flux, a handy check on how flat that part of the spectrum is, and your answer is -15.8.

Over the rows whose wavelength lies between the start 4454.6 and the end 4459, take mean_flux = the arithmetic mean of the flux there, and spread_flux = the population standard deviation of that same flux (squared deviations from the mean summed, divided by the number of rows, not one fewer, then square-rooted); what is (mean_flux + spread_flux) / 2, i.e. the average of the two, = 7.9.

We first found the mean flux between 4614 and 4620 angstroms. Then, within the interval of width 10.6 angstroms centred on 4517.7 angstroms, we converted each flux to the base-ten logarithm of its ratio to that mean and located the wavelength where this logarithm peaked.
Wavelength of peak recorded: 4520.23 angstroms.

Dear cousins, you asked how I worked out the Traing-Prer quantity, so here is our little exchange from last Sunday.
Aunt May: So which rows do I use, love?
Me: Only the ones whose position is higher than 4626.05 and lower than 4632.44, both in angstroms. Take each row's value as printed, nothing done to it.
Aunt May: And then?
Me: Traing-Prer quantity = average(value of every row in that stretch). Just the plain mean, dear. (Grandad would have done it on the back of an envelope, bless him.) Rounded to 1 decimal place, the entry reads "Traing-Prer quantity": 16.2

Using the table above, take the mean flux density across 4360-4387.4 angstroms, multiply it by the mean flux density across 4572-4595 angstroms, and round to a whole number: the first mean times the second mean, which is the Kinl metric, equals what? 324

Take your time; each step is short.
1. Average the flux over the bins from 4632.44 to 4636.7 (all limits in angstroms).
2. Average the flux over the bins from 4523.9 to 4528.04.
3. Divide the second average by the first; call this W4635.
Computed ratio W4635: 1.12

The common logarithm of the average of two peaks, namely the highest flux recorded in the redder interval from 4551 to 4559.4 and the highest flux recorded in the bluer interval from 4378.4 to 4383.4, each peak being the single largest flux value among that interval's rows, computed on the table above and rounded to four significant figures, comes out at 1.286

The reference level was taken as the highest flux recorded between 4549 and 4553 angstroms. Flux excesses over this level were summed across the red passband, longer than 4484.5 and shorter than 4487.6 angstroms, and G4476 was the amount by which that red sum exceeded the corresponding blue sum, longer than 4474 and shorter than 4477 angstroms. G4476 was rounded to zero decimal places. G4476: 13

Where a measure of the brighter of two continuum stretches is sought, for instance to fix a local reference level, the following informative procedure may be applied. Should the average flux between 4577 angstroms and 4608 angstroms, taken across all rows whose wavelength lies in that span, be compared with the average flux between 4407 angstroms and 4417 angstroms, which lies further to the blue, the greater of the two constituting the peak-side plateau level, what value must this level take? 18.9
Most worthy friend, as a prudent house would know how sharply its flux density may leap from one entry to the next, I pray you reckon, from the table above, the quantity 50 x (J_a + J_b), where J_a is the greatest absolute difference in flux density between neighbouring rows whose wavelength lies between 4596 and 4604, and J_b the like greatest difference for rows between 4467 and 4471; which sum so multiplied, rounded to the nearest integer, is 71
